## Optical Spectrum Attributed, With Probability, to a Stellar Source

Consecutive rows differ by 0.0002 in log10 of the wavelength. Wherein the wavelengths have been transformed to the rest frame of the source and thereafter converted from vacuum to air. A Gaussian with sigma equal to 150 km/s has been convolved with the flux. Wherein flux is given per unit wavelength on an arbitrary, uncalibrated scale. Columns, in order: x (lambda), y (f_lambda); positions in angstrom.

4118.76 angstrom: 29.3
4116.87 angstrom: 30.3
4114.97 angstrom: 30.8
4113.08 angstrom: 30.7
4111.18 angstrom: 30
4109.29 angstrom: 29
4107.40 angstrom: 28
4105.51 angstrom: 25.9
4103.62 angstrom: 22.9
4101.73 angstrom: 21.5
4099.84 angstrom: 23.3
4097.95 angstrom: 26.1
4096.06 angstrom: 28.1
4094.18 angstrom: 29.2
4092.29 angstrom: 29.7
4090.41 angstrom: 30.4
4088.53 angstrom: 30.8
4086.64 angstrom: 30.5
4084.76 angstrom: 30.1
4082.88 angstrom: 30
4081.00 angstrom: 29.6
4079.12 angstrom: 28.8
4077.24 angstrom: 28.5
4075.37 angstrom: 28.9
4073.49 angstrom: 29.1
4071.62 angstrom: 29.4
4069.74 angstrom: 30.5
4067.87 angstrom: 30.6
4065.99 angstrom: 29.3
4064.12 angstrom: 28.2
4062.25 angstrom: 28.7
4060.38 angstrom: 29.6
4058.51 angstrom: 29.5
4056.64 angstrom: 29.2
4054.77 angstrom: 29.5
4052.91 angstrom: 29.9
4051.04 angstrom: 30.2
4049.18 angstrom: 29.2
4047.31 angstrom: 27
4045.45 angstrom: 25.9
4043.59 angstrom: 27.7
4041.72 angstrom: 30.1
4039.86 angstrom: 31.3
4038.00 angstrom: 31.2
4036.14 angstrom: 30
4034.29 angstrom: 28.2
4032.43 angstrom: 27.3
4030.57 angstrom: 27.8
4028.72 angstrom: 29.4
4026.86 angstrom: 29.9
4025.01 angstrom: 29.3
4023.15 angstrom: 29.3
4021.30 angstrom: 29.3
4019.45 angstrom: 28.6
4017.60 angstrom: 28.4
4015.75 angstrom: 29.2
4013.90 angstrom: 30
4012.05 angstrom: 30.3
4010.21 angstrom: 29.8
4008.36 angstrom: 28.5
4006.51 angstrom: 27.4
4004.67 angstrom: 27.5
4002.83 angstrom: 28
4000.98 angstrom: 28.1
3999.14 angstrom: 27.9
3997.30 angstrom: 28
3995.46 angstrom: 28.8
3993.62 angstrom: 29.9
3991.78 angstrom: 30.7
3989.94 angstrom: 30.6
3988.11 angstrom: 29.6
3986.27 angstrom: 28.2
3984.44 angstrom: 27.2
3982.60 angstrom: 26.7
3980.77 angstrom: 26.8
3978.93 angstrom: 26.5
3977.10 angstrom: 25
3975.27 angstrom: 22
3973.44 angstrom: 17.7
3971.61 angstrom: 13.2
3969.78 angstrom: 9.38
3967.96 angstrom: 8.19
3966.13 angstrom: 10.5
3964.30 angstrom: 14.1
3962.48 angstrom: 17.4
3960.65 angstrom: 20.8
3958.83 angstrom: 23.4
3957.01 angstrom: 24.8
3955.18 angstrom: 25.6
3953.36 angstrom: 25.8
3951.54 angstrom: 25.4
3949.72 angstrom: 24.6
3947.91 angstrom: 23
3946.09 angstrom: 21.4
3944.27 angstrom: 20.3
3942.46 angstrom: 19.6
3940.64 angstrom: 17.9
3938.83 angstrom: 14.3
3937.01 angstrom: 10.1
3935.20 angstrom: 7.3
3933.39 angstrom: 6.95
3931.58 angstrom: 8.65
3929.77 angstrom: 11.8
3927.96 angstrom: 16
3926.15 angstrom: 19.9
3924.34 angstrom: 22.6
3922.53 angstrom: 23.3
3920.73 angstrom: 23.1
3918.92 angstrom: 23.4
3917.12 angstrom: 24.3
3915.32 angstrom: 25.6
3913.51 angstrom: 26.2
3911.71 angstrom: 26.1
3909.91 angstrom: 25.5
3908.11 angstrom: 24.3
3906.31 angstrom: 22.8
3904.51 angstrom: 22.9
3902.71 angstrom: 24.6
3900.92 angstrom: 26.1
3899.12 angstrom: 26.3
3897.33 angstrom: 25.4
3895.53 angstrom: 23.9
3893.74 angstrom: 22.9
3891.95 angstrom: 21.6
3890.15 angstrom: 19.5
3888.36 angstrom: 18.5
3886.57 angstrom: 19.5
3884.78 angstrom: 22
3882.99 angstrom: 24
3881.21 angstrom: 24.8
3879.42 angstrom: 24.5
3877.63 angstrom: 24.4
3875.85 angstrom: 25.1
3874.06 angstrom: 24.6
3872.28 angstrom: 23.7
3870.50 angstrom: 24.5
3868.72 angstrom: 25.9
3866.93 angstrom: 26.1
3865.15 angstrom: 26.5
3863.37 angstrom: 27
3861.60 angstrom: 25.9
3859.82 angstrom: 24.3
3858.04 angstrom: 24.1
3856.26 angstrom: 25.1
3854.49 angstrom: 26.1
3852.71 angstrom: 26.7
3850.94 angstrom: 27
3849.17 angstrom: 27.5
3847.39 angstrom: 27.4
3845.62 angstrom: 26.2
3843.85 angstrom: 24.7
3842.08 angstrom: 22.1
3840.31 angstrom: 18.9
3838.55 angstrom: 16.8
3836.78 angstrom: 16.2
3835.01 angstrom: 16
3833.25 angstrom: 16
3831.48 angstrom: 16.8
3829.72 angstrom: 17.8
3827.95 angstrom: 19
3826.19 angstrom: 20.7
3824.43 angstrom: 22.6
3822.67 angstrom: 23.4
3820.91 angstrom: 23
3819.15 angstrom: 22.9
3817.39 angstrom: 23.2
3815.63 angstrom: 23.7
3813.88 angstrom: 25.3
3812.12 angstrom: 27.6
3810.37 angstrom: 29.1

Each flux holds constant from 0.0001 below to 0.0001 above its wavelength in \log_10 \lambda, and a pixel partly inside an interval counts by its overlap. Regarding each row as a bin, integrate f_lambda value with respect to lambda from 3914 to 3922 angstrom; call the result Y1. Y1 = 193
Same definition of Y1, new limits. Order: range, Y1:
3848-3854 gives 162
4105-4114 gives 260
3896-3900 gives 103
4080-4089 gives 271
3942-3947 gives 103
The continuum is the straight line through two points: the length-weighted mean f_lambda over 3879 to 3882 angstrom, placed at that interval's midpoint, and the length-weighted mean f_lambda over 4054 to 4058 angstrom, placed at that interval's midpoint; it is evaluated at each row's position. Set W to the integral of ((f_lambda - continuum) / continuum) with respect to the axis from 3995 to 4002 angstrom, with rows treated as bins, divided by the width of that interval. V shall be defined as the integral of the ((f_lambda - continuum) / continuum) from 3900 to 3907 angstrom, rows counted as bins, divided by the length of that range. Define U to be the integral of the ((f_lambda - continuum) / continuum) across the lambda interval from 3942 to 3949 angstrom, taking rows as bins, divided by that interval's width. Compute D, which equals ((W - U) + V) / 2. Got 0.08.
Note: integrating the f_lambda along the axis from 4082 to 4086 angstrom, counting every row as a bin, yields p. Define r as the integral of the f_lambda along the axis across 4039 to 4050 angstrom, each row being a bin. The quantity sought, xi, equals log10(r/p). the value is 0.4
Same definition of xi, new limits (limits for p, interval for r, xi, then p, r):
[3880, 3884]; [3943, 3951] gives 0.3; 97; 179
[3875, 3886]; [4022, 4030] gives -0.1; 264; 235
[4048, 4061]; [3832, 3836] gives -0.8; 384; 64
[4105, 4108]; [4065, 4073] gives 0.5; 81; 239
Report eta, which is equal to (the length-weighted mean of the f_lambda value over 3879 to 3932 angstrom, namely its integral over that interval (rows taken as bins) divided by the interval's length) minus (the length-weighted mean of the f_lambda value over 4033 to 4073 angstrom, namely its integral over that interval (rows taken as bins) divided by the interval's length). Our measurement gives -6.8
